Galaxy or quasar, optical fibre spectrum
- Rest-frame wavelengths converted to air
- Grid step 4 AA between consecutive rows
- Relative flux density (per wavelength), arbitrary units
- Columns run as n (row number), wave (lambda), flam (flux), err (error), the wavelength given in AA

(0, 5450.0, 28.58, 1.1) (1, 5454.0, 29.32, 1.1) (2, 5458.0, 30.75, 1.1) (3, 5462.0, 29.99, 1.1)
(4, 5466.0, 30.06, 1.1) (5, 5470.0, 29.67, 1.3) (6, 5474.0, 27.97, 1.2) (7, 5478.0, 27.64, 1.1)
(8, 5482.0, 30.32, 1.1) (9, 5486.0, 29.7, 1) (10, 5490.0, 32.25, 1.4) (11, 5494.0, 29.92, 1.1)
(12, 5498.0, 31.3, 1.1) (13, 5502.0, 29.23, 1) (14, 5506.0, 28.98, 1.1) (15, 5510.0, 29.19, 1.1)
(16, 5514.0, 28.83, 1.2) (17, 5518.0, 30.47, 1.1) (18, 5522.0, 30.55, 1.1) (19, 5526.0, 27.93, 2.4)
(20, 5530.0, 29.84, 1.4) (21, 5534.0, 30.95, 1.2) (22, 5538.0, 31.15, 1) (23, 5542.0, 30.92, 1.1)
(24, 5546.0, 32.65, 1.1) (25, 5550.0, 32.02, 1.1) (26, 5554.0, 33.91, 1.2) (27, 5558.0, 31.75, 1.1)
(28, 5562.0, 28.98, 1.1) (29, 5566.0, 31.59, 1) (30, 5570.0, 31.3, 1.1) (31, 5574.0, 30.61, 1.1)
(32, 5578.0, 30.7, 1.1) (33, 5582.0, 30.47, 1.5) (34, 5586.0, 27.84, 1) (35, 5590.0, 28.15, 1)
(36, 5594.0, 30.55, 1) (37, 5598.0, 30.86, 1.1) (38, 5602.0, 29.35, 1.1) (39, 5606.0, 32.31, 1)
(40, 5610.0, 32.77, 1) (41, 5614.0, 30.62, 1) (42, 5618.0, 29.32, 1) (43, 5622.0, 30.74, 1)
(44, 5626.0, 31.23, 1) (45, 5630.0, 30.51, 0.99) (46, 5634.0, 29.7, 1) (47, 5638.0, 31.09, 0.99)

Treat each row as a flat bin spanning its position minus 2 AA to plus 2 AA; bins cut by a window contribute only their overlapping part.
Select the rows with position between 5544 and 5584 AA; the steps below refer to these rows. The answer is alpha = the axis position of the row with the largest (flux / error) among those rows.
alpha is 5566.0 AA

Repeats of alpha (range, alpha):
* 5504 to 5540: 5538.0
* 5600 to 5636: 5610.0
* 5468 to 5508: 5486.0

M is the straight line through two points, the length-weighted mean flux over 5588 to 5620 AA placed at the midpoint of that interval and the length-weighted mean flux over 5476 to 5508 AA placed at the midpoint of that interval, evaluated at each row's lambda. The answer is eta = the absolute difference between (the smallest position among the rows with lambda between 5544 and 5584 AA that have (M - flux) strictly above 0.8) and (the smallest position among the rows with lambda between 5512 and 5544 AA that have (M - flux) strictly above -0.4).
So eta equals 48 AA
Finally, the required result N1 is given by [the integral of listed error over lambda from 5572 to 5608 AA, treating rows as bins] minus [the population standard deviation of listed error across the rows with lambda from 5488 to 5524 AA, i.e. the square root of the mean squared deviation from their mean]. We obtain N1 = 39.5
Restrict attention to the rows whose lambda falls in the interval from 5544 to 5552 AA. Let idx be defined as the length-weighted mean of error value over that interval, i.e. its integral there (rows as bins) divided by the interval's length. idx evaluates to 1.10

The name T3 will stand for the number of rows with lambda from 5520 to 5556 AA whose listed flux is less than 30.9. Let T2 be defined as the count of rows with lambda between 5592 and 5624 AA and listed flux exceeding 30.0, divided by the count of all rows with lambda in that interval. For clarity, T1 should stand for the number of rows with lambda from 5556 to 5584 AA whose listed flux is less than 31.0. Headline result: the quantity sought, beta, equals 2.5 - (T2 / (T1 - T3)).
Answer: 1.75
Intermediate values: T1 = 4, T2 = 0.75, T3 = 3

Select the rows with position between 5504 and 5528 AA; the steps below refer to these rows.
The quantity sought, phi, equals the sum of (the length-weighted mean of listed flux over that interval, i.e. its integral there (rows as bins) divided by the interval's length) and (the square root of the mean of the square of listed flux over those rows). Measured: 58.7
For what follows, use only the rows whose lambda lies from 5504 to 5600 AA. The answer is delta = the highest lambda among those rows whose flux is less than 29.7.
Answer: 5590.0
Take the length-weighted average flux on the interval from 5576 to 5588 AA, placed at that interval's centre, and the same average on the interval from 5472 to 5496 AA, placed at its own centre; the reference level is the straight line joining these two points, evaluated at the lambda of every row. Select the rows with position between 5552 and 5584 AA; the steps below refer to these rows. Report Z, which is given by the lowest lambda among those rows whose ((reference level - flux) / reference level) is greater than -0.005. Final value 5562.0 AA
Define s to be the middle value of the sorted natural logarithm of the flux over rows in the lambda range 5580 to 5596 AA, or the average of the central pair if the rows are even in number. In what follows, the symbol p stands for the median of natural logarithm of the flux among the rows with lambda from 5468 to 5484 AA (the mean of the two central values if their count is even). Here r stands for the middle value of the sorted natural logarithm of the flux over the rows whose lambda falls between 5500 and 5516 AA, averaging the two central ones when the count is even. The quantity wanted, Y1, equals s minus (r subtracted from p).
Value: 3.39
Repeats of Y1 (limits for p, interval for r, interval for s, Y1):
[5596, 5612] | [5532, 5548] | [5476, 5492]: 3.38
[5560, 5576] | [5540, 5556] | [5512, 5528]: 3.43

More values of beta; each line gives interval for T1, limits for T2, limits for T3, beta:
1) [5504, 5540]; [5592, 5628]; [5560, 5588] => 2.24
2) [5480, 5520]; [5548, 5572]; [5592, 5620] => 2.22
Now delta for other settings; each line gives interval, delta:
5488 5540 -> 5526.0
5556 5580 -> 5562.0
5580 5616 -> 5602.0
